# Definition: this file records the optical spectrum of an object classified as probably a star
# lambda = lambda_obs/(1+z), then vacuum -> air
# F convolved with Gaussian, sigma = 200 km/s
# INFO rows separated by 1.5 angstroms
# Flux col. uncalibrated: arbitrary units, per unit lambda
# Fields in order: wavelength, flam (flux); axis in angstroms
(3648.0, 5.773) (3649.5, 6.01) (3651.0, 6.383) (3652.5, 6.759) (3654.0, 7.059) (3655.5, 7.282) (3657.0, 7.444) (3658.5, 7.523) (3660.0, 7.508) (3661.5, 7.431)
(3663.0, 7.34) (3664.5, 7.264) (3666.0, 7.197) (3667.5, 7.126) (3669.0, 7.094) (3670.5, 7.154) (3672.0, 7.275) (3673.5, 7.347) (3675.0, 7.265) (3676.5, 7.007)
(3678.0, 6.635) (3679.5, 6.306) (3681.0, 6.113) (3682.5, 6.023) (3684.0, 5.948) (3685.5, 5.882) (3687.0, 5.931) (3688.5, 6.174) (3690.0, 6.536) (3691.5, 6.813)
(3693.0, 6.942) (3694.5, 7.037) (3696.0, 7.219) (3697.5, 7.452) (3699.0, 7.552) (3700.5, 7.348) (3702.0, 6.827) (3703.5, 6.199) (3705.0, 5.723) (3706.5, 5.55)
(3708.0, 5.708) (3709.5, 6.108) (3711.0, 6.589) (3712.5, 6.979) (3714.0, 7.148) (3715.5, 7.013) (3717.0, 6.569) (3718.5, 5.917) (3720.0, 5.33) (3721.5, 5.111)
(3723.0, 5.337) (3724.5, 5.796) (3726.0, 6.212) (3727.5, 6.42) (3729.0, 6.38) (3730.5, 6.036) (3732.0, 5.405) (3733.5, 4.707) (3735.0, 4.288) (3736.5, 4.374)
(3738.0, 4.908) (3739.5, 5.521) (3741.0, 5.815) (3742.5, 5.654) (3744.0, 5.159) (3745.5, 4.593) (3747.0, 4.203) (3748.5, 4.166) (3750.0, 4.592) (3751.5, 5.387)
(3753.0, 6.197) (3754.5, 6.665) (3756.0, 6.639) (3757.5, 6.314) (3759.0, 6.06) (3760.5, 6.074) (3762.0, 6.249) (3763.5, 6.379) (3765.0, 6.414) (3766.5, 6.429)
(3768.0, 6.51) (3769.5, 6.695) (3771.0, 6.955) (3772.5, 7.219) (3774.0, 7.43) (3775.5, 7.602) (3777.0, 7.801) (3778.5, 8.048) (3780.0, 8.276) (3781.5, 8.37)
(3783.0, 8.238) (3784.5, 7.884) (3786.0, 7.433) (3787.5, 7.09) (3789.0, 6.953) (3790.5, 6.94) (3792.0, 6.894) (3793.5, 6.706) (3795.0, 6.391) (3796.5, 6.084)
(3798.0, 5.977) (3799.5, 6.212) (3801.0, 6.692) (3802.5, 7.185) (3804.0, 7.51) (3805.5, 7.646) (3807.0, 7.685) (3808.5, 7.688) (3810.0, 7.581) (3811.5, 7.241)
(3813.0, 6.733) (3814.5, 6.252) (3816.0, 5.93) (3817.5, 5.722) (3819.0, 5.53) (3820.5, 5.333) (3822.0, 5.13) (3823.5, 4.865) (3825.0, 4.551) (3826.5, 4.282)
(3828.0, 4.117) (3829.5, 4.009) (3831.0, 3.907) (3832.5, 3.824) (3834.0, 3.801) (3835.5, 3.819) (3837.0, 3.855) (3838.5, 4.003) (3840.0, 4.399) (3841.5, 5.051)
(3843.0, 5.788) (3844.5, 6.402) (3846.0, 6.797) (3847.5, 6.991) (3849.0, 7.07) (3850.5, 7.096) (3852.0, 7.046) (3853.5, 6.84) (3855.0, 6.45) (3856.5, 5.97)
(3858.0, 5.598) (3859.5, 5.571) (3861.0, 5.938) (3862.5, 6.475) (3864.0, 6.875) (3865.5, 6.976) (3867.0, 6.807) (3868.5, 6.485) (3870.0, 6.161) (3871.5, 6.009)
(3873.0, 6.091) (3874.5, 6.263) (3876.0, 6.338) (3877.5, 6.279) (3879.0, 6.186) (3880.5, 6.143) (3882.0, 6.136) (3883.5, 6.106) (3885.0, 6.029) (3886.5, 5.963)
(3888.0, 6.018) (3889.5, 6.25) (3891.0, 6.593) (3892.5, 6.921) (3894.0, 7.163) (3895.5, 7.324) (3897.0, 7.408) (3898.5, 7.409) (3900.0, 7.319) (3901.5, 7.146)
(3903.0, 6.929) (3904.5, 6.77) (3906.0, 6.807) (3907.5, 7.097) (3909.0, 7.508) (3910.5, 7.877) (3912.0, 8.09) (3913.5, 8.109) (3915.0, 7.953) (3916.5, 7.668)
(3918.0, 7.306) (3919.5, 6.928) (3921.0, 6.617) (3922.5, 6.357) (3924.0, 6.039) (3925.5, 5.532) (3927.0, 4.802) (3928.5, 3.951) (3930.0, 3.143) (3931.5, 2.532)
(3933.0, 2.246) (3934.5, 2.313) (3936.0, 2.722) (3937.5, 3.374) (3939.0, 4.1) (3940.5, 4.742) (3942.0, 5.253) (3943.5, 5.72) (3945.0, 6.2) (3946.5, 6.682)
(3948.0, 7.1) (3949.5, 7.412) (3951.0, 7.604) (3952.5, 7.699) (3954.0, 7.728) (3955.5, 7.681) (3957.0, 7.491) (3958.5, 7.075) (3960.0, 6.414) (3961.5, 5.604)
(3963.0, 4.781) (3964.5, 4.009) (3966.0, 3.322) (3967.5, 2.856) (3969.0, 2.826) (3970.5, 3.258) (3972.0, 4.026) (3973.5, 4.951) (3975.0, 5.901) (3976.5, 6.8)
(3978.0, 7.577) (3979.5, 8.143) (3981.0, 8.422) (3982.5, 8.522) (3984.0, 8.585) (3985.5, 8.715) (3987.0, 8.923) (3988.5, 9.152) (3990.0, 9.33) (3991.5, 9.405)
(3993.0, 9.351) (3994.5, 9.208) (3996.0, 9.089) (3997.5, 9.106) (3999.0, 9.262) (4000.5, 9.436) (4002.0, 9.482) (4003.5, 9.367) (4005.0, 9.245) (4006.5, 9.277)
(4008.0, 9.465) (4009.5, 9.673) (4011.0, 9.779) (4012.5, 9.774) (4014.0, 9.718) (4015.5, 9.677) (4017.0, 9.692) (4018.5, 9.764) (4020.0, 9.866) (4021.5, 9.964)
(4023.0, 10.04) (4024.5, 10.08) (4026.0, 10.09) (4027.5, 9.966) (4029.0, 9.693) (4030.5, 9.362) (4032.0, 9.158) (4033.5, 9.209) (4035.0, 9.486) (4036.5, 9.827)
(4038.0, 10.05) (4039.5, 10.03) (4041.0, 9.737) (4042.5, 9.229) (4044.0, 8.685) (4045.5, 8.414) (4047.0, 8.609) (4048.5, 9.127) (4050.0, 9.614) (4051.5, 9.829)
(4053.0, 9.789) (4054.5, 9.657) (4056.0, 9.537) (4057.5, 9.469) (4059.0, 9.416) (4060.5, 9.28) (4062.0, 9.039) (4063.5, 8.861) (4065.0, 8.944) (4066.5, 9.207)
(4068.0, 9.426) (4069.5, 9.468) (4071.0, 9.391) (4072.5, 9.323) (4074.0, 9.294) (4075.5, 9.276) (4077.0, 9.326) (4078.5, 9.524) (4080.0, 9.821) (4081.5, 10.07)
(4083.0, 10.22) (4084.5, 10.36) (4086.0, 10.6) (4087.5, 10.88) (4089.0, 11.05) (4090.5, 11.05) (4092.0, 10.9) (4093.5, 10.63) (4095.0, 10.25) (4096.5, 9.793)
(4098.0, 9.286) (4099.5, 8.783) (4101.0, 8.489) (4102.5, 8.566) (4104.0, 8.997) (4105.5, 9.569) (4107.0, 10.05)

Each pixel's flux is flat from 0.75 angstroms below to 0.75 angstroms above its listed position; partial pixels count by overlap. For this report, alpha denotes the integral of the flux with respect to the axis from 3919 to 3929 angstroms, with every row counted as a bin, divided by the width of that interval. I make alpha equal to 5.8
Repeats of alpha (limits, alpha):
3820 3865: 5.4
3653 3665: 7.3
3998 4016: 9.5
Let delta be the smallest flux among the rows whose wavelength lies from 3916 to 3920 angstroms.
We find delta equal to 6.928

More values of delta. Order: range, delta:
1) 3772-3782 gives 7.219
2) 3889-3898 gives 6.25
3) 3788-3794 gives 6.706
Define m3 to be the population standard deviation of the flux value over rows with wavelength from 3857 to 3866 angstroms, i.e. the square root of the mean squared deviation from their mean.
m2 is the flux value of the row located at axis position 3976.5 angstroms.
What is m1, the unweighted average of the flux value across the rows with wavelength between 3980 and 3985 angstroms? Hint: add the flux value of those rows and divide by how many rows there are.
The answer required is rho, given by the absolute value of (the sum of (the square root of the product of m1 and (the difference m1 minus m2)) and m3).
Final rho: 4.4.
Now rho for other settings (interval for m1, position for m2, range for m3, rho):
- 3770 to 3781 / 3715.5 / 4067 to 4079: 2.2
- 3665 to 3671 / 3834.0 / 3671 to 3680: 5.3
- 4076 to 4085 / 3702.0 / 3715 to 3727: 6.1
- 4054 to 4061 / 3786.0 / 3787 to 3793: 4.5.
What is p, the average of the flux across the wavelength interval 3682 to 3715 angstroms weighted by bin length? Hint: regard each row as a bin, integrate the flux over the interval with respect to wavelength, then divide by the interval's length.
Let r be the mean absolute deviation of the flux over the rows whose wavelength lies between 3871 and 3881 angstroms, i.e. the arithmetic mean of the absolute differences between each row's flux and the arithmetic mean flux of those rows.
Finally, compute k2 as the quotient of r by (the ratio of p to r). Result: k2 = 0.00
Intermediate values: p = 6.5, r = 0.1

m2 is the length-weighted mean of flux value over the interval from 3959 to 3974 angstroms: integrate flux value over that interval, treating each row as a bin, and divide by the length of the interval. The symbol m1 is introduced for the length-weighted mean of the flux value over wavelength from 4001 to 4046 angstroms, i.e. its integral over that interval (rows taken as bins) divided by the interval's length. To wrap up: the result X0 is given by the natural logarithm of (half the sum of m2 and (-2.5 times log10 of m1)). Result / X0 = -0.1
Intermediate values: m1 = 10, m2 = 4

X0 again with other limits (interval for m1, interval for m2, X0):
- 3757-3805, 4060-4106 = 1.3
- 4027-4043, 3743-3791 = 0.7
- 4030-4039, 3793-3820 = 0.8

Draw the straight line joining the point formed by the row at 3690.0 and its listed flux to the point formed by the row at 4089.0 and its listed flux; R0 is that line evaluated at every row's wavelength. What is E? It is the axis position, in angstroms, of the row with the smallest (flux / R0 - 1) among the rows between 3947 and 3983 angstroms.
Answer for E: 3969.0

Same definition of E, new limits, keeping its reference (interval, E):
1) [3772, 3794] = 3793.5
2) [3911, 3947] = 3933.0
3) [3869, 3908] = 3886.5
